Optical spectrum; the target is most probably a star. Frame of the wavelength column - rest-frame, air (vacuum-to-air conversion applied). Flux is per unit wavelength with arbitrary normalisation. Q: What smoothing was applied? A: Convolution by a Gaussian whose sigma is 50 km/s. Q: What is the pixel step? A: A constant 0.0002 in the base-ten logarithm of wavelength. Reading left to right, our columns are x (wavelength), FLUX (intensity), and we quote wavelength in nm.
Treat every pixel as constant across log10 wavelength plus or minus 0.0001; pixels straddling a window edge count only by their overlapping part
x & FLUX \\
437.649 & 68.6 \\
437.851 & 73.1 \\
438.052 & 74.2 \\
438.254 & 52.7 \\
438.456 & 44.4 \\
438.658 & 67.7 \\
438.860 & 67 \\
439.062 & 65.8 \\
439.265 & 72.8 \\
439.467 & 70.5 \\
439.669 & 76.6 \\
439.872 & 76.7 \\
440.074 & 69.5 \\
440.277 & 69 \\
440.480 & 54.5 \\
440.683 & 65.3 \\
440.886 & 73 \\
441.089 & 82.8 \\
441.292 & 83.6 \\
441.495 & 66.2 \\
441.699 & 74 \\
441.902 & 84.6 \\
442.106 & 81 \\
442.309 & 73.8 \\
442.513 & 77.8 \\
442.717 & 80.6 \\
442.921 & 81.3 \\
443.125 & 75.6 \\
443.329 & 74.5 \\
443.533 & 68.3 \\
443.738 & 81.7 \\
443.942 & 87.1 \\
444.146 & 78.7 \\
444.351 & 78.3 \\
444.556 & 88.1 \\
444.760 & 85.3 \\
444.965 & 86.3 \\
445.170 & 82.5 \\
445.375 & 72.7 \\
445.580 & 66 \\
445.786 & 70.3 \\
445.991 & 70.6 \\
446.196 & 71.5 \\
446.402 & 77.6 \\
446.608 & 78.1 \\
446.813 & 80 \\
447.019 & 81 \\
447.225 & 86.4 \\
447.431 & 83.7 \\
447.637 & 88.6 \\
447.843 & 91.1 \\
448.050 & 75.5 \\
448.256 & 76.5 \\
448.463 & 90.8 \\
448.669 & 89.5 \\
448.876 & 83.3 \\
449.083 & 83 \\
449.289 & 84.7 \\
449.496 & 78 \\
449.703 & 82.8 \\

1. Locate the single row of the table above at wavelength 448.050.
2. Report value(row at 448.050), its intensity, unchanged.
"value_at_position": 75.5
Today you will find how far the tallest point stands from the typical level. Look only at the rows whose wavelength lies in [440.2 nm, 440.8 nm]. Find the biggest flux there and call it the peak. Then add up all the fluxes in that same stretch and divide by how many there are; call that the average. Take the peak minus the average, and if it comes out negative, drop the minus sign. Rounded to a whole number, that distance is 6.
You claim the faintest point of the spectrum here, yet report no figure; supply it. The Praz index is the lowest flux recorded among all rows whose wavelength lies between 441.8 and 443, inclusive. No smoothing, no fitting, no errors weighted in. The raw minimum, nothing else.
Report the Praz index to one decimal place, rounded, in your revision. 73.8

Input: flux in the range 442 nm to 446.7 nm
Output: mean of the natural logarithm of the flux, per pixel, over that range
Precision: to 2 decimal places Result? 4.35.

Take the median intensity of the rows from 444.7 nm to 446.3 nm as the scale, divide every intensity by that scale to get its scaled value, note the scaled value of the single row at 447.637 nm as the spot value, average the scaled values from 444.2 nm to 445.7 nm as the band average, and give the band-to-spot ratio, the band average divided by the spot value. 0.90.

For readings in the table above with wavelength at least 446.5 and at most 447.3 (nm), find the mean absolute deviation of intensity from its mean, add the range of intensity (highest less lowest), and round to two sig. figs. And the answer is 11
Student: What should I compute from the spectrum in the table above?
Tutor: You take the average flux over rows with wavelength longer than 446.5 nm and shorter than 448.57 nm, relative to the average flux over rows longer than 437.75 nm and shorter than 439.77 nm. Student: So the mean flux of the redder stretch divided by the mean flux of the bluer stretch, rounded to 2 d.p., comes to 1.25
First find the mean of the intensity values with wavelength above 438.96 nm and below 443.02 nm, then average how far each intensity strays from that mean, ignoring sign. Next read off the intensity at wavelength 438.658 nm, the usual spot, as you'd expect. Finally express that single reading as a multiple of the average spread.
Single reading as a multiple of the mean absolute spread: 11.4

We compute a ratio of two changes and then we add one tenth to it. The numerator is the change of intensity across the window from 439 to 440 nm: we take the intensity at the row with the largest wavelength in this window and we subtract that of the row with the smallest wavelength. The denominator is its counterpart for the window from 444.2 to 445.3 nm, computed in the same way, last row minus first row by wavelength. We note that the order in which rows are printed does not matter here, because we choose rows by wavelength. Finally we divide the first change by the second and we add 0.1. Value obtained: 2.7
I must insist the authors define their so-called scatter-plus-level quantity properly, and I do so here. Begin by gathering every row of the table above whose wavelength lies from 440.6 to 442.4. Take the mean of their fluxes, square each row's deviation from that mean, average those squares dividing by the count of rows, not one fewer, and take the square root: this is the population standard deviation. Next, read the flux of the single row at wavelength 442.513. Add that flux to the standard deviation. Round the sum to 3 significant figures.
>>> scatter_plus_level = 84.7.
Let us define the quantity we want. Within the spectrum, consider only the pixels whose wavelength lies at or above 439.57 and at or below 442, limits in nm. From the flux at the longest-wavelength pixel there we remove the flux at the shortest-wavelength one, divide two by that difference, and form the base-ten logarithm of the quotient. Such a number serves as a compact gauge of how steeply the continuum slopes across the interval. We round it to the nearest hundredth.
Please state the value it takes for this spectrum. -0.60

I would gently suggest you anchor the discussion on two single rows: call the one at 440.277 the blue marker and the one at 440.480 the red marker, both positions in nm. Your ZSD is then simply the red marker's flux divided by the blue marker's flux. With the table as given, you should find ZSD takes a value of 0.8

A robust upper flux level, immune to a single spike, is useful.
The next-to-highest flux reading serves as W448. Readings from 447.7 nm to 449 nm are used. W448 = 90.8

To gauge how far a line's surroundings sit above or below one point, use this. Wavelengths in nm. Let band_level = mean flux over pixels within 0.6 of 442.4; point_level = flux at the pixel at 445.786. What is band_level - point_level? 9.5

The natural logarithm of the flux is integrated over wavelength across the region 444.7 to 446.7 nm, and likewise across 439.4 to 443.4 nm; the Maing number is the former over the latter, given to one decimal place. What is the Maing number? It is 0.5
